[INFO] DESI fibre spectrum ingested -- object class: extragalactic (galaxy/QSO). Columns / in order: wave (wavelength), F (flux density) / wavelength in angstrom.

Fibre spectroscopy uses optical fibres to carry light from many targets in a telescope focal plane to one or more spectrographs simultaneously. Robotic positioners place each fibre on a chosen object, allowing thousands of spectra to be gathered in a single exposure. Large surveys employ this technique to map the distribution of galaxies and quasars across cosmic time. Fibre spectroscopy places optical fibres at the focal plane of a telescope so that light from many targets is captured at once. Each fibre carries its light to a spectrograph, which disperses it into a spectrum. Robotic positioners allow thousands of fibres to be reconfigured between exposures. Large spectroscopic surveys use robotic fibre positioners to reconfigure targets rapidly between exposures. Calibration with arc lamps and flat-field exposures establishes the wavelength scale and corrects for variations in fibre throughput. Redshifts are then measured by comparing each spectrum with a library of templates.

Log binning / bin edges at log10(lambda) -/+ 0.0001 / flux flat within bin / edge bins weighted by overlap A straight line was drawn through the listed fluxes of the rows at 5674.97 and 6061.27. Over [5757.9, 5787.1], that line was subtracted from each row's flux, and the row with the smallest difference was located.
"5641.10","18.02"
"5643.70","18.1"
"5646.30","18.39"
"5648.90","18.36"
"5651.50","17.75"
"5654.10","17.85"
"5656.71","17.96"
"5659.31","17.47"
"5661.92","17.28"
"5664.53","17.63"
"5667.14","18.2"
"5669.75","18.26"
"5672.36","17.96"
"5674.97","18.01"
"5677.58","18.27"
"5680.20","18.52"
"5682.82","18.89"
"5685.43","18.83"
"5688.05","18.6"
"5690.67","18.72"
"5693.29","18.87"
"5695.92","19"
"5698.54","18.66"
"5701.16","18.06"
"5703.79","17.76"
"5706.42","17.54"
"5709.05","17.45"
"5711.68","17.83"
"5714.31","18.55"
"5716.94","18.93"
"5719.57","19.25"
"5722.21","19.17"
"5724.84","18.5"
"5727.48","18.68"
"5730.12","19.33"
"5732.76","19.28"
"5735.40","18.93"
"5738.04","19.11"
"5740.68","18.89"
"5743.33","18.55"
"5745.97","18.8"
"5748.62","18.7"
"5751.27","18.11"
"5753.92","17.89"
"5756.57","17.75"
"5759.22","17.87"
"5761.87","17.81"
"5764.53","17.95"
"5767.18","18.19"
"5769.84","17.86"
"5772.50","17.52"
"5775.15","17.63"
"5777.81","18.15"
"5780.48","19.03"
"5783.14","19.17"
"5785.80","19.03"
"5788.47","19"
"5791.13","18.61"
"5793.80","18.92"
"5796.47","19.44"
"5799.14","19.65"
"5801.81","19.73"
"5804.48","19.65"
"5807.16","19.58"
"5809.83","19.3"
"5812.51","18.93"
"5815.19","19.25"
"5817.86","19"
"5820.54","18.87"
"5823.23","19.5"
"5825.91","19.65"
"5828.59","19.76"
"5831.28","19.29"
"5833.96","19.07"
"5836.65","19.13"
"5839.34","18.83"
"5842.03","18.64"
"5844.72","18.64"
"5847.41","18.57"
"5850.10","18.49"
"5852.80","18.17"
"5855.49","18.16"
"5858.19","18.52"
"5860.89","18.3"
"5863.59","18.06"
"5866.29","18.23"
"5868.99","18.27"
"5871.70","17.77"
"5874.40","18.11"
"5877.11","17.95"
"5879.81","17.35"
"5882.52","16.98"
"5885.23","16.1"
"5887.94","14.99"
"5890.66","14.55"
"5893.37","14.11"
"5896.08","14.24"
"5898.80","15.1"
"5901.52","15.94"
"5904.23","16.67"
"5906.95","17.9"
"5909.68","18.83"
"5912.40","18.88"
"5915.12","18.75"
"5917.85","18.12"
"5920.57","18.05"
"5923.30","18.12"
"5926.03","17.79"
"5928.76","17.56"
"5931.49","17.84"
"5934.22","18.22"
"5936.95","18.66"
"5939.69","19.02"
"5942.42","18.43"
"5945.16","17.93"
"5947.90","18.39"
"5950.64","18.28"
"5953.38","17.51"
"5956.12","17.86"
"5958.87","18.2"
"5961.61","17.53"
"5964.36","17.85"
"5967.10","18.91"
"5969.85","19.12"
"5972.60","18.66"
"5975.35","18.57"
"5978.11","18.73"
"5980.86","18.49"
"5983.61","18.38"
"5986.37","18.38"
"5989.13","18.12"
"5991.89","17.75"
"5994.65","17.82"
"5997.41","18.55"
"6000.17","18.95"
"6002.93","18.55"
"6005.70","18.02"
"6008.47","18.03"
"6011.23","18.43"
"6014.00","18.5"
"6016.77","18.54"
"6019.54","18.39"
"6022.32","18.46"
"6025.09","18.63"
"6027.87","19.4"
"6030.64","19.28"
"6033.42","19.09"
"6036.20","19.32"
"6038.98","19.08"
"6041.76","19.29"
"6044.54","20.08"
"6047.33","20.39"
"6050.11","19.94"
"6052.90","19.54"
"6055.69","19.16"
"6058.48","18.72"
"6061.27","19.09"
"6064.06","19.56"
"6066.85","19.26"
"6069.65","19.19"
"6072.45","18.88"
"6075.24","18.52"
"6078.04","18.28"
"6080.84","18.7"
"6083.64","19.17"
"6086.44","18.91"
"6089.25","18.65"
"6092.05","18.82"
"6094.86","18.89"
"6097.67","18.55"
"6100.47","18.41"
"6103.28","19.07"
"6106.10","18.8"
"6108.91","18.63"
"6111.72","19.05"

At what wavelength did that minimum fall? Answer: 5772.50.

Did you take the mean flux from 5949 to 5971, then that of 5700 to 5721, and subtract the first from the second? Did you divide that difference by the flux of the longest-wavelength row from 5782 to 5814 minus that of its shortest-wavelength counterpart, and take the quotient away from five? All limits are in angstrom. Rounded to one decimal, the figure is 5.1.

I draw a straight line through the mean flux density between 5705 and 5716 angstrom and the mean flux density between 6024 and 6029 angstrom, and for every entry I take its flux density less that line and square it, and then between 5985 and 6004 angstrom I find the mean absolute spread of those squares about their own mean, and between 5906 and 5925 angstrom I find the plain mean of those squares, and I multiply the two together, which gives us 0.09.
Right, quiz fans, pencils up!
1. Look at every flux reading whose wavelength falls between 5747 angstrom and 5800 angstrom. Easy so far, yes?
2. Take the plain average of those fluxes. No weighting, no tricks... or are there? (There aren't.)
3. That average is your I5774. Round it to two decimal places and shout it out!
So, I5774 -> 18.41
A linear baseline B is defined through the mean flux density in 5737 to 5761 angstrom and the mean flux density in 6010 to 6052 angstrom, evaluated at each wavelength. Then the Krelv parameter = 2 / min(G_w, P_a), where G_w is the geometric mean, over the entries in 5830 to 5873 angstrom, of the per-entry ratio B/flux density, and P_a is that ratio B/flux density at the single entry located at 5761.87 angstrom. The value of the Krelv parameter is 1.98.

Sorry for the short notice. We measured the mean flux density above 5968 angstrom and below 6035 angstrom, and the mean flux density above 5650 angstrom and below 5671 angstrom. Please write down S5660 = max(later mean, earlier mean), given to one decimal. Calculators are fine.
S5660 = 18.5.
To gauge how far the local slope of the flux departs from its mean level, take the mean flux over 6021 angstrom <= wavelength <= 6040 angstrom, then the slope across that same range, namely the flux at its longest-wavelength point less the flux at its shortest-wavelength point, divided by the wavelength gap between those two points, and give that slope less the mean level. -19.0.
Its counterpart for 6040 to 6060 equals -19.6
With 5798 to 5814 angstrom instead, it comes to -19.5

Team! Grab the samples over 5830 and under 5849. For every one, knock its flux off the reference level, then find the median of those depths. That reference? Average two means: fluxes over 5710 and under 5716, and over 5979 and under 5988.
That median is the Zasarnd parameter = -0.5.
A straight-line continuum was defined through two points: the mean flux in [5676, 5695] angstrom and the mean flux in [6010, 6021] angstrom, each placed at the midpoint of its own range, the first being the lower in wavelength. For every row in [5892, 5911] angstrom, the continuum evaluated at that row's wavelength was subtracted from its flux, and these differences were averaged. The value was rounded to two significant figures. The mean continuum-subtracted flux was -2.4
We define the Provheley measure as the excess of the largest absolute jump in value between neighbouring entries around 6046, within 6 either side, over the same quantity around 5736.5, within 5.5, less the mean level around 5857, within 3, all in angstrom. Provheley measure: -17.9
